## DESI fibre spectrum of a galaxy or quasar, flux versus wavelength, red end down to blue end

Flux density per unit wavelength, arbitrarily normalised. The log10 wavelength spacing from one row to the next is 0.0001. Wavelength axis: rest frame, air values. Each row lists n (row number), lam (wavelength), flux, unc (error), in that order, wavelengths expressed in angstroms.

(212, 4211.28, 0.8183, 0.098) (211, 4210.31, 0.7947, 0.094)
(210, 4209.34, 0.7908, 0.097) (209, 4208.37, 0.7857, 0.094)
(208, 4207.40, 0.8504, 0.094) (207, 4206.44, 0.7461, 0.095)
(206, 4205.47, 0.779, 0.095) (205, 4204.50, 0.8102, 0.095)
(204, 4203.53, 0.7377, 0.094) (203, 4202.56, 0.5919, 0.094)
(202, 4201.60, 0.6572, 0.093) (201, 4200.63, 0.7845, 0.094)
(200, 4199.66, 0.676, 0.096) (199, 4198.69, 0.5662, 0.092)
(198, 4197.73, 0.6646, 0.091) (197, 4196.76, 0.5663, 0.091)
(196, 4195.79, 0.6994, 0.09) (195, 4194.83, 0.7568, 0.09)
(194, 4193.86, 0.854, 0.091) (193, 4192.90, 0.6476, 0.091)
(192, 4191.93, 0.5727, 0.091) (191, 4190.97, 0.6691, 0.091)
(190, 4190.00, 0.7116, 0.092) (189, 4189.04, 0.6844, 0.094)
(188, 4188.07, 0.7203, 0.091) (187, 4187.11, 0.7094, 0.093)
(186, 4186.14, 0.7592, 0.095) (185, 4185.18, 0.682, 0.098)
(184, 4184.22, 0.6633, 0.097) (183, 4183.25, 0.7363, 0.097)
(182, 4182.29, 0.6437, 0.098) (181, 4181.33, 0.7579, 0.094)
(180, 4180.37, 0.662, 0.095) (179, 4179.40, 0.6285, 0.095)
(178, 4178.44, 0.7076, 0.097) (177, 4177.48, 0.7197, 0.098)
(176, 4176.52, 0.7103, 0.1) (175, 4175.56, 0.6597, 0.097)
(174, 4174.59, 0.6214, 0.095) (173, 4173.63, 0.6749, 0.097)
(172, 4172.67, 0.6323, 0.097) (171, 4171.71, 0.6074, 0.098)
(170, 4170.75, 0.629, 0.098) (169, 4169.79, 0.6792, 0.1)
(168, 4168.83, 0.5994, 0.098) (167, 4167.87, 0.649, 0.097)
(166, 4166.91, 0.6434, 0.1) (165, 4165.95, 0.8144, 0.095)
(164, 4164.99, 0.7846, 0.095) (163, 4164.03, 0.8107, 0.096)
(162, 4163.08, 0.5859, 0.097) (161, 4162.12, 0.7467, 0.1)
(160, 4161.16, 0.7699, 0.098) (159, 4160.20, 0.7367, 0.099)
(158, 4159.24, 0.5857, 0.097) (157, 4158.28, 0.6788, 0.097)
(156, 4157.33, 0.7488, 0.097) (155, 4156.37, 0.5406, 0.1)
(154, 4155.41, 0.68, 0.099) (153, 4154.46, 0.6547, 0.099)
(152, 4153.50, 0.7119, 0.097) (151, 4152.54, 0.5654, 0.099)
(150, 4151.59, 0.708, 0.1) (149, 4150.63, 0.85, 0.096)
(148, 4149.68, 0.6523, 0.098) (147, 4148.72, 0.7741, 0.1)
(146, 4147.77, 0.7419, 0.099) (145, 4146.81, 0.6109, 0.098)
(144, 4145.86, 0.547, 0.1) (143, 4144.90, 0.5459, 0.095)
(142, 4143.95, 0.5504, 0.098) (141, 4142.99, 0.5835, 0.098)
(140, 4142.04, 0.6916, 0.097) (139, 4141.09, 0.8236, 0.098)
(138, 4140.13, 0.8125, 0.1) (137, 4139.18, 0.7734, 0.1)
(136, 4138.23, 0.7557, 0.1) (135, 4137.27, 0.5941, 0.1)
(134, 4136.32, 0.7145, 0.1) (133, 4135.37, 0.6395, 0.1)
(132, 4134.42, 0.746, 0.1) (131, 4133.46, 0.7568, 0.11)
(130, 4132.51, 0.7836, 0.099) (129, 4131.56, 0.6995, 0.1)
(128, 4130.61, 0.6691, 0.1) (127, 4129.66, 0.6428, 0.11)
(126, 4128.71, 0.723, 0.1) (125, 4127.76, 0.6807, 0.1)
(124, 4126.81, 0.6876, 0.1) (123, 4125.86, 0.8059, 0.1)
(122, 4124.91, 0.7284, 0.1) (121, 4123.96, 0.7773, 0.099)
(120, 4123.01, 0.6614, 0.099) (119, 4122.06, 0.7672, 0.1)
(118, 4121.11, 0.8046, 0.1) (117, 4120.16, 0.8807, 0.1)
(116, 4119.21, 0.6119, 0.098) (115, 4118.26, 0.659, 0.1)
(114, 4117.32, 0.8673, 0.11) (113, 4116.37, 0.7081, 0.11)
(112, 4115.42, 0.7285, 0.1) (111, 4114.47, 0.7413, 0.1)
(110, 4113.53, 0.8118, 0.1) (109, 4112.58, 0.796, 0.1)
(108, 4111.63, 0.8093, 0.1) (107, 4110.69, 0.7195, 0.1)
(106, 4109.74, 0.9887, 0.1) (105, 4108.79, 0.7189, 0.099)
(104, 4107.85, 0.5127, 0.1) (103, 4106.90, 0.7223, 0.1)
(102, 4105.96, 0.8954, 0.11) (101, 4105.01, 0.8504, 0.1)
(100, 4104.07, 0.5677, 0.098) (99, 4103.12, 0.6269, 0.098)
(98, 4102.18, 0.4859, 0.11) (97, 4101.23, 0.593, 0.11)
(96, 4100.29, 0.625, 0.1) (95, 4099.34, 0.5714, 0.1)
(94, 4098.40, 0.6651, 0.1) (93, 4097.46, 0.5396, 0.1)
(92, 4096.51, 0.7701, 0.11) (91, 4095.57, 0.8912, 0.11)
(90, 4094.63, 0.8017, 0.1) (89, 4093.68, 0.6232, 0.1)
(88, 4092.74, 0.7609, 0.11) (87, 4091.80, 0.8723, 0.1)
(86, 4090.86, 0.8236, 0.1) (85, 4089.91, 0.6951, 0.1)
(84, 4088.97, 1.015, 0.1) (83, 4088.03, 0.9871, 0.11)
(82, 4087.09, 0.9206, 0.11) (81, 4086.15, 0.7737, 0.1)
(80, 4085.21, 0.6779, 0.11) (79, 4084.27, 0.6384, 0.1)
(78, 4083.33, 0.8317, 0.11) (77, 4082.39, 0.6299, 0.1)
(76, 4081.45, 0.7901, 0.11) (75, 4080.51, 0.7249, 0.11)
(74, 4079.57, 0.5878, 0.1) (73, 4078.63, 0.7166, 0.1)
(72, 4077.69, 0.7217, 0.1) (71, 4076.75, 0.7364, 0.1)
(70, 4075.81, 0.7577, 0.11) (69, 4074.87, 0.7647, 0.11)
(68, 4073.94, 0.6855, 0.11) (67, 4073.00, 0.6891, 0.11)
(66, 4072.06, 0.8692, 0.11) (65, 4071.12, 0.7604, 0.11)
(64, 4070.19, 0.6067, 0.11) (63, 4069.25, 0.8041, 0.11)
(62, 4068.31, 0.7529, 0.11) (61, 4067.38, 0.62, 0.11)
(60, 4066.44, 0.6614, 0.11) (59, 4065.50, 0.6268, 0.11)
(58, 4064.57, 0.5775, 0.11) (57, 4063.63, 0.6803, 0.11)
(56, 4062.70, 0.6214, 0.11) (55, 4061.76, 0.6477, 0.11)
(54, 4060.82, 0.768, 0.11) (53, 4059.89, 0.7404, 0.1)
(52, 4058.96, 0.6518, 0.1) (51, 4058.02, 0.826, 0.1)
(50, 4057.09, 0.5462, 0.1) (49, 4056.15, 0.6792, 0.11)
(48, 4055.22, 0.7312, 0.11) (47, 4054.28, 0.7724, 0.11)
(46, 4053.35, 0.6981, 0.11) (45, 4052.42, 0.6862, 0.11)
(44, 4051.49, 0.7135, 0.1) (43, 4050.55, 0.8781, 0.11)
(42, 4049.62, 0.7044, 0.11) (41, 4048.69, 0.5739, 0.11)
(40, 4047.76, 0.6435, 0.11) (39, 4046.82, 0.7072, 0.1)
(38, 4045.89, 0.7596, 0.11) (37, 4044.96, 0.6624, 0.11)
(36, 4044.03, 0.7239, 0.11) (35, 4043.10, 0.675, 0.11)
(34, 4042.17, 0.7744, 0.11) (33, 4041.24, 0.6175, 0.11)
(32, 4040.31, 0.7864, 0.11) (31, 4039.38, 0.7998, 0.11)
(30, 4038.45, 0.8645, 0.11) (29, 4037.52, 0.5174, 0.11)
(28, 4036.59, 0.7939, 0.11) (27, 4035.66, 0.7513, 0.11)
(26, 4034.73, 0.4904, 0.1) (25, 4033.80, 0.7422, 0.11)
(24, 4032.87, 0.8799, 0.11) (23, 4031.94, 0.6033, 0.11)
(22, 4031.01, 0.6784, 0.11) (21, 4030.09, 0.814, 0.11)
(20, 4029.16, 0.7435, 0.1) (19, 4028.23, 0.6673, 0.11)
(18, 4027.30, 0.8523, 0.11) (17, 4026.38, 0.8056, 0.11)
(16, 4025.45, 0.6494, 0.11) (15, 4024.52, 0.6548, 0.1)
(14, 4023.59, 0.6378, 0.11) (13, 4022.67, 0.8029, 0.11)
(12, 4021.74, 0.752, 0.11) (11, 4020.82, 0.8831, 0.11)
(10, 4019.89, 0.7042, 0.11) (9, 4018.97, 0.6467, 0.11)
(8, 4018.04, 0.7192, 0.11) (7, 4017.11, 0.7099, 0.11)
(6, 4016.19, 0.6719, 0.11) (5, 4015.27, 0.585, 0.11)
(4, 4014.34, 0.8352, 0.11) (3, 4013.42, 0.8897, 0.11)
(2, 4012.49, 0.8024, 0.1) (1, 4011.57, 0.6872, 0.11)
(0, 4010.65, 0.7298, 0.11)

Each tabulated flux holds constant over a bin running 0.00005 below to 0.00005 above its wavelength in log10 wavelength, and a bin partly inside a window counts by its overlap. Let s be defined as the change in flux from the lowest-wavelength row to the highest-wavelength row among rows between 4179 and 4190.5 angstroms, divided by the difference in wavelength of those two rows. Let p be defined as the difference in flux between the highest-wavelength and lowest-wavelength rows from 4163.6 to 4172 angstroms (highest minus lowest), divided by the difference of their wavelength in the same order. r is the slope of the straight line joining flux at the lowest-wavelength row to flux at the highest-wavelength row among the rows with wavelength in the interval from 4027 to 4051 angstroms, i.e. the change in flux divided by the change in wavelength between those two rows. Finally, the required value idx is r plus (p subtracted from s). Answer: 0.035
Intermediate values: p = -0.026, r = 0.001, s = 0.008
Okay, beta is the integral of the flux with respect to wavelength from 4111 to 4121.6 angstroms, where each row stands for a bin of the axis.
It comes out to 8.1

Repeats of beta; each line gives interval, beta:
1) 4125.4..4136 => 7.6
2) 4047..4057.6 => 7.4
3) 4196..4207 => 7.6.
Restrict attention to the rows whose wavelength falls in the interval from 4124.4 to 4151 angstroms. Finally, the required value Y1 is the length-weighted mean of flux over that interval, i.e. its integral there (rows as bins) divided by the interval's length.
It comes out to 0.699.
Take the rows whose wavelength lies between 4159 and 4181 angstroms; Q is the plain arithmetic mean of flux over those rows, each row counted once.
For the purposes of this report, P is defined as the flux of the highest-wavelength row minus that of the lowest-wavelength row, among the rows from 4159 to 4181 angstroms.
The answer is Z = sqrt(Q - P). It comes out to 0.78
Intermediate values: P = 0.08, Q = 0.68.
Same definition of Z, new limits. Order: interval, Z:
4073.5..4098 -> 0.95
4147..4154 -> 0.86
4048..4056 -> 0.75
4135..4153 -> 0.87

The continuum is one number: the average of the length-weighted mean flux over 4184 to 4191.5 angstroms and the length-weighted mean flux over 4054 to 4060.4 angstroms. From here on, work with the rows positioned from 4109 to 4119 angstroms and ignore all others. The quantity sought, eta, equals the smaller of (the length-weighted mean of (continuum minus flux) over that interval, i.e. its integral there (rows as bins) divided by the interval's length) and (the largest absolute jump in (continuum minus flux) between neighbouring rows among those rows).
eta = -0.07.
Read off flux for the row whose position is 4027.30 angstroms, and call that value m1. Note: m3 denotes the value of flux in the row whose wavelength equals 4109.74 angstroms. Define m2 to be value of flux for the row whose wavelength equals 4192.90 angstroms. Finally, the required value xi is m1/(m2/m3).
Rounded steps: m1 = 0.8523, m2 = 0.6476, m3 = 0.9887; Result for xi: 1.30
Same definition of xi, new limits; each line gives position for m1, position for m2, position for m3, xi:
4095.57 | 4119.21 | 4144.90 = 0.80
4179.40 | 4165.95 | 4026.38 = 0.62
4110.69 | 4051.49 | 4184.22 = 0.67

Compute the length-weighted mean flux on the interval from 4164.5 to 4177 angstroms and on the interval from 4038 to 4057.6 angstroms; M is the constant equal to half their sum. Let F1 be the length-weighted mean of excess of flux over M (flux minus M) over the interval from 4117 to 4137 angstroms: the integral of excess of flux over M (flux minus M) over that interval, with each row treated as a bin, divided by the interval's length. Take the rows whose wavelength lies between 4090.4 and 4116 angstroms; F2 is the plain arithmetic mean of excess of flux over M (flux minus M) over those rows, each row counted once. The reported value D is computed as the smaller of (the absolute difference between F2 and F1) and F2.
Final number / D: 0.00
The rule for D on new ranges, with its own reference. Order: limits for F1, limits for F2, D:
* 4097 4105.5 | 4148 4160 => -0.01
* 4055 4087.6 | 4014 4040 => 0.01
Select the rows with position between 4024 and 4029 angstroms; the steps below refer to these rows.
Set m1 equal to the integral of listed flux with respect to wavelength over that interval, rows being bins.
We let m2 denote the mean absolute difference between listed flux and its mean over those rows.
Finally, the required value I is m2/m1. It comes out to 0.023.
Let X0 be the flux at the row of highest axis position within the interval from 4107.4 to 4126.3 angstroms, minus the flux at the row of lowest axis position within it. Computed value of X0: 0.29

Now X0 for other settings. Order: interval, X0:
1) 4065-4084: 0.20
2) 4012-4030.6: 0.01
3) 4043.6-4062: -0.08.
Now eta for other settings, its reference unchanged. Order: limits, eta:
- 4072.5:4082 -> -0.01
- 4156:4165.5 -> 0.00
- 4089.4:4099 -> -0.04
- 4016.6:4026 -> -0.01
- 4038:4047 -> -0.03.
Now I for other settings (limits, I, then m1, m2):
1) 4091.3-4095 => 0.026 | 2.8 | 0.07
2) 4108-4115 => 0.011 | 5.5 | 0.06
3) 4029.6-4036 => 0.022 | 4.5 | 0.10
